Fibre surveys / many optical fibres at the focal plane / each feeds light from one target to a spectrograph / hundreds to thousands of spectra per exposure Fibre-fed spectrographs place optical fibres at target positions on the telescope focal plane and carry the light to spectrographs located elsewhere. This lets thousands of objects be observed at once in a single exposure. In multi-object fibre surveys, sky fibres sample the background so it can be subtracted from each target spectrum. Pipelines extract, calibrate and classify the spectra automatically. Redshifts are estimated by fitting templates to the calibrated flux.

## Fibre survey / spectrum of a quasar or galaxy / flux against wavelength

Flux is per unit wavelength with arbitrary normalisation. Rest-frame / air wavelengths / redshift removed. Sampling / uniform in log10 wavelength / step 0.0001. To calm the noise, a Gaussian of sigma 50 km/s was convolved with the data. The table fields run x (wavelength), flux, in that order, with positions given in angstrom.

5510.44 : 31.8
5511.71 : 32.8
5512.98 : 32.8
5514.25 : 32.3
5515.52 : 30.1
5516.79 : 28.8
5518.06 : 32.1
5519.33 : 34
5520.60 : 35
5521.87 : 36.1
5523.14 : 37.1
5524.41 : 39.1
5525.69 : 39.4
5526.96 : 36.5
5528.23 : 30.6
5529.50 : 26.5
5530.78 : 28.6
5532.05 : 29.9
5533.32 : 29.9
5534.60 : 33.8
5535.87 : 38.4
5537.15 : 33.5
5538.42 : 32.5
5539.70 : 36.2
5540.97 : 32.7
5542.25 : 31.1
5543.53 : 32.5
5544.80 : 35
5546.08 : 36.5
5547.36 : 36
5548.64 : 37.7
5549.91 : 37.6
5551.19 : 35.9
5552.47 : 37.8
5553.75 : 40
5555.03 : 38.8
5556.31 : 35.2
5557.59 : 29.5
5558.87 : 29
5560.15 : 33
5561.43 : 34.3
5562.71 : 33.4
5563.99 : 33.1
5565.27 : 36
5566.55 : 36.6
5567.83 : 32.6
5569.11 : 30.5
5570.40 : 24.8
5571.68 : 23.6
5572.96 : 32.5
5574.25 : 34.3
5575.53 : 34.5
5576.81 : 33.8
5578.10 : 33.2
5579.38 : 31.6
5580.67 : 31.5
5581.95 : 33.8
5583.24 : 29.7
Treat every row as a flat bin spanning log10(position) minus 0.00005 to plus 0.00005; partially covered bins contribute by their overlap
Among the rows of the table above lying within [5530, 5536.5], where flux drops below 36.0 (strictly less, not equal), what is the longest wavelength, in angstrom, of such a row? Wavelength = 5534.60 angstrom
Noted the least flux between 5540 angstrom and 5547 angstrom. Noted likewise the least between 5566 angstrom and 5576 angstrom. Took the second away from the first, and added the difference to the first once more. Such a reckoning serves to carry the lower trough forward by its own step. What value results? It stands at 39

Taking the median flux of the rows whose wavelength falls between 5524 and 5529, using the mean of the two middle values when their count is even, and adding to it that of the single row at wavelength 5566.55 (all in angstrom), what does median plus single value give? 74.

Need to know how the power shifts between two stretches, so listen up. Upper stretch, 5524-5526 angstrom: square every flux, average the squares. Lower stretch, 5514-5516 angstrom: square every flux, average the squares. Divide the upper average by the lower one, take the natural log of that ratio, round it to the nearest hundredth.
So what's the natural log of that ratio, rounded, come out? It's 0.46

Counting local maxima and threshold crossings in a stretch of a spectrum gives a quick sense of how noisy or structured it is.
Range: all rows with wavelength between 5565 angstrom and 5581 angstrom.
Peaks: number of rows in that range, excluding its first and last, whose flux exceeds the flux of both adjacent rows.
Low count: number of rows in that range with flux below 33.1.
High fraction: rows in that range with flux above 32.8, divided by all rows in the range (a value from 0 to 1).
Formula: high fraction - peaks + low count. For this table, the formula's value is 5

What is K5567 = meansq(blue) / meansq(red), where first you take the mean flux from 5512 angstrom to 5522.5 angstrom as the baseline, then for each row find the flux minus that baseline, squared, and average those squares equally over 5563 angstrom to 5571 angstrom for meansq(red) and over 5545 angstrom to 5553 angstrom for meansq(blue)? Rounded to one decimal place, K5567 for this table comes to 1.2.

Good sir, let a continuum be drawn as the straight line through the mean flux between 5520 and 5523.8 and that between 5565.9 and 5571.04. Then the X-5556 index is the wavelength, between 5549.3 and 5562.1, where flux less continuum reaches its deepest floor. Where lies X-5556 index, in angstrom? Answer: 5558.87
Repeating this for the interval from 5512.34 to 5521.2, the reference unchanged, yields 5516.79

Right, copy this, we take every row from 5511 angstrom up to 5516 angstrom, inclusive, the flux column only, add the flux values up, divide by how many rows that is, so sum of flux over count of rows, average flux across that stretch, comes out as 32.0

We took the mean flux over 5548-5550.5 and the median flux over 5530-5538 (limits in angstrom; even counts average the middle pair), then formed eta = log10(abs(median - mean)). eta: 0.8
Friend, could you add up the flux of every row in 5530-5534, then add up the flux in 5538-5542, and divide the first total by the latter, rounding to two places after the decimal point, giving 0.87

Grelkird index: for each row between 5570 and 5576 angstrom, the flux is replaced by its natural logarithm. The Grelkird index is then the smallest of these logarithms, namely 3.16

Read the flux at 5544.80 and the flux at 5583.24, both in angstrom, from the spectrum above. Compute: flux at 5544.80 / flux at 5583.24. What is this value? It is 1.18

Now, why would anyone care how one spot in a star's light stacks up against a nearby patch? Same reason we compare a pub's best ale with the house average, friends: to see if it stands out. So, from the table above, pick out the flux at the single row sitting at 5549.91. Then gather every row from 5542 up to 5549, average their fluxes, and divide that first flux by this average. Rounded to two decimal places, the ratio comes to 1.08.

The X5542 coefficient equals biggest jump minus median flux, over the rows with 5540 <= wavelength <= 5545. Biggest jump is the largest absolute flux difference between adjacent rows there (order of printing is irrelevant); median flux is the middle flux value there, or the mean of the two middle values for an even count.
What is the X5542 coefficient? -30.1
